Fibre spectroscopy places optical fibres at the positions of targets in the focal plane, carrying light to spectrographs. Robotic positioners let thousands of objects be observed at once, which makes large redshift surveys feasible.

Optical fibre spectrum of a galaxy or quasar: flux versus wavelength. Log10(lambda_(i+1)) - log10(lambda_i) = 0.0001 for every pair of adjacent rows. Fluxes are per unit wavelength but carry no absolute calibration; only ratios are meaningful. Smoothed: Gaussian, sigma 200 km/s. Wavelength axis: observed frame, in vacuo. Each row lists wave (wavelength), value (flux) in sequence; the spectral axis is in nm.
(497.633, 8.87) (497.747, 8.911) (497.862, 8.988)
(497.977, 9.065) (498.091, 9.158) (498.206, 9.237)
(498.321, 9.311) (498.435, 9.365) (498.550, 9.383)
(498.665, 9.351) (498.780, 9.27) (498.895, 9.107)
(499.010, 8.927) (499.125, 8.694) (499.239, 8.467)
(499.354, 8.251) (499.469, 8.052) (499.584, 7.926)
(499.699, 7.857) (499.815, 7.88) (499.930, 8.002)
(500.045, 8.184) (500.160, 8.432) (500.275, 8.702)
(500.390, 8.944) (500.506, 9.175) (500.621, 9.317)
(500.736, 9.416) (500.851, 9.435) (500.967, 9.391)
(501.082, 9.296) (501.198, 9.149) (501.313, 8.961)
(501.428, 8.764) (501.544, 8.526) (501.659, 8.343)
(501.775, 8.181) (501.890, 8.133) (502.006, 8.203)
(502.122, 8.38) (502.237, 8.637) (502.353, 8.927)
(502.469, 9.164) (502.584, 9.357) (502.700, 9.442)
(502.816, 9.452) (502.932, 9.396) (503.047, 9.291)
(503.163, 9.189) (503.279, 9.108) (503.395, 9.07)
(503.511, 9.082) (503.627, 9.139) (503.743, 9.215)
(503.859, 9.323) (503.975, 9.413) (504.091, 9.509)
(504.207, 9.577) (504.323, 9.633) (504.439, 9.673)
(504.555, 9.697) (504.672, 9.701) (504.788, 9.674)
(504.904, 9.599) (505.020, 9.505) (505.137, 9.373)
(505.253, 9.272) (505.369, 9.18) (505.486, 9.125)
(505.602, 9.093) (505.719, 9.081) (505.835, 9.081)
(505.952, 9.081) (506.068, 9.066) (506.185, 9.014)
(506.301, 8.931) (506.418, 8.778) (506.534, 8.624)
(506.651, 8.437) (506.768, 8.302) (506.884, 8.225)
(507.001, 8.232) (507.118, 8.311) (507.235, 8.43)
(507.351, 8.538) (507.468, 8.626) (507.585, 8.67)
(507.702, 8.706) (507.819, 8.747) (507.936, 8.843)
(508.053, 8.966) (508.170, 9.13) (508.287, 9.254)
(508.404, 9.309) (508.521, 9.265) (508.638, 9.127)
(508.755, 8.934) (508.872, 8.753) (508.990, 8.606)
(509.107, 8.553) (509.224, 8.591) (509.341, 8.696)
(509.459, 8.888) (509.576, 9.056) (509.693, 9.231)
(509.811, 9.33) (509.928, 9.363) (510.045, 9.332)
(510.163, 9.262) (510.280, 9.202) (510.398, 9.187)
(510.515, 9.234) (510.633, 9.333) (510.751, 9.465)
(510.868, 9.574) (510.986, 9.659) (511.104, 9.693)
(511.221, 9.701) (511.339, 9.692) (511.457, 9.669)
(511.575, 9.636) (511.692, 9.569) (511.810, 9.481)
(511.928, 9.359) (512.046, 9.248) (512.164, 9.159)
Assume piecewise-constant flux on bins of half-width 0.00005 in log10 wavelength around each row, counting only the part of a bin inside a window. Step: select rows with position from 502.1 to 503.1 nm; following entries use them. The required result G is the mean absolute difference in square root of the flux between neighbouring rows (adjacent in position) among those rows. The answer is 0.0257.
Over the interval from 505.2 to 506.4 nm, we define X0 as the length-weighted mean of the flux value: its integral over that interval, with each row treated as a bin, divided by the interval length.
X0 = 9.1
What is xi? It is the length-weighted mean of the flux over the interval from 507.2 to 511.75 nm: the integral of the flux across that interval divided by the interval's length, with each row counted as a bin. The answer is 9.13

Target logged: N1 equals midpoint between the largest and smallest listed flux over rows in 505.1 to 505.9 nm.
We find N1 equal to 9.23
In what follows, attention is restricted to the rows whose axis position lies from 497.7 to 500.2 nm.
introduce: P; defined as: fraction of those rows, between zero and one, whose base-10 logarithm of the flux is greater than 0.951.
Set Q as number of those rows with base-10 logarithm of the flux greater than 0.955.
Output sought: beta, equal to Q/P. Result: 19.8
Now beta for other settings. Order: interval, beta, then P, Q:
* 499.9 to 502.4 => 17.1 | 0.41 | 7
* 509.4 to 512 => 22.0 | 0.95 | 21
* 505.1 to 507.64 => 19.8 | 0.45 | 9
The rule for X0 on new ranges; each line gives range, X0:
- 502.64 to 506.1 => 9.3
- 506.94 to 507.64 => 8.5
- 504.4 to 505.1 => 9.6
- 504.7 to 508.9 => 8.9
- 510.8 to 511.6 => 9.7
